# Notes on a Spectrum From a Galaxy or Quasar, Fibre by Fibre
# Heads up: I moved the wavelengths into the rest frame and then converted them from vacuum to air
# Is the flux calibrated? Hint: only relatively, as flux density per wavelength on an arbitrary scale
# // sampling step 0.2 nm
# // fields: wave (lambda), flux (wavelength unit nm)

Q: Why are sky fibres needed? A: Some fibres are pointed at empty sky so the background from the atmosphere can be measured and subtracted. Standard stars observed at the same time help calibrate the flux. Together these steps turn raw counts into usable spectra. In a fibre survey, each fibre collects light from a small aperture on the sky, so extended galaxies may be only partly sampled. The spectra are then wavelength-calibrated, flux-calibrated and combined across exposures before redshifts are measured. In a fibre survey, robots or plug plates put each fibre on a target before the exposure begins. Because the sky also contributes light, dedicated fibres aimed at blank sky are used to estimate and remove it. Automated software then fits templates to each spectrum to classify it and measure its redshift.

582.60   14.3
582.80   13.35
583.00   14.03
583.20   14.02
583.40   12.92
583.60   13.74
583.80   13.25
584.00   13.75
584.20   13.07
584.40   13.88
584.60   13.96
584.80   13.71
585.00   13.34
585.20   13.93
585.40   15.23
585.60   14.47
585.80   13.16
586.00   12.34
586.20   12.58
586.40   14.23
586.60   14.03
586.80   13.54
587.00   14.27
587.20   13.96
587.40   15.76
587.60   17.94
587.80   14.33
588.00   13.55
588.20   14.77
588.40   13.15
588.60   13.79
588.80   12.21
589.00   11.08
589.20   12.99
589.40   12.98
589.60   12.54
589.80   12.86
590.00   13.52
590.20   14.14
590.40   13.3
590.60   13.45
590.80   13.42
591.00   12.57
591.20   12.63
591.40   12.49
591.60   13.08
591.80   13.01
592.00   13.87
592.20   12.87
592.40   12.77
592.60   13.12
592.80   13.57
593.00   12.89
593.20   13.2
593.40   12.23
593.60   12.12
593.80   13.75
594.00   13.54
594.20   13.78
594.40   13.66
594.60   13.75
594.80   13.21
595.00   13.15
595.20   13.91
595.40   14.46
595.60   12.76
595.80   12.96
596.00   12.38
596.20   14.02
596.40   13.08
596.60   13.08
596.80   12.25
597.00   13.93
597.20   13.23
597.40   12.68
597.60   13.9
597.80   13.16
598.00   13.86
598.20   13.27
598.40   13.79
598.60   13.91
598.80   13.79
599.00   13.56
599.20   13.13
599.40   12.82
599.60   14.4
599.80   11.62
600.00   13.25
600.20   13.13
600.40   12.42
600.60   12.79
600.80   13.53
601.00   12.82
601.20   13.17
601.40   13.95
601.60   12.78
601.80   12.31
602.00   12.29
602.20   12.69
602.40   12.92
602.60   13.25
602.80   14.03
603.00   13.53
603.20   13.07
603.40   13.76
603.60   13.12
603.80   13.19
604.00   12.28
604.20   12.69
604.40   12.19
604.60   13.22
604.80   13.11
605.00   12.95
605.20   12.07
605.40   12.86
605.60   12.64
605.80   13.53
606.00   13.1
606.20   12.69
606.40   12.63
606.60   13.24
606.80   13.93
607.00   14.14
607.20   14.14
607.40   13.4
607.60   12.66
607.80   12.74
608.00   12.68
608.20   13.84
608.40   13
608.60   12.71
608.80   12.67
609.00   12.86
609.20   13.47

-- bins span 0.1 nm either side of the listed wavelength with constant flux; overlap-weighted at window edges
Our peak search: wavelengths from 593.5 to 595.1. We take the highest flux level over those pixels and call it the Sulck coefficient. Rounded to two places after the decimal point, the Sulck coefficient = 13.78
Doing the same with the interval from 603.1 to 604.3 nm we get 13.76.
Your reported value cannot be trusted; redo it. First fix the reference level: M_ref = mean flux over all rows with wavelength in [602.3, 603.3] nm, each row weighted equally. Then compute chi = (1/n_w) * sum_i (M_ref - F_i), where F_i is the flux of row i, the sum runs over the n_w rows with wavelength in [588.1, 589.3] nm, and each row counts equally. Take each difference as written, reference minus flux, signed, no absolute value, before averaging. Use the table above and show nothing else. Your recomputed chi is 0.36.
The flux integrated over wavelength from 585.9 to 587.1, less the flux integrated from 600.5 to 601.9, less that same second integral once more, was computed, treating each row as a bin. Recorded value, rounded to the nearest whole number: -20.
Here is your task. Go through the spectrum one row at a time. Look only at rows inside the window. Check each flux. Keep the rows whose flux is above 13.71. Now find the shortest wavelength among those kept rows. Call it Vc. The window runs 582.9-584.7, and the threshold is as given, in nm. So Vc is 583.00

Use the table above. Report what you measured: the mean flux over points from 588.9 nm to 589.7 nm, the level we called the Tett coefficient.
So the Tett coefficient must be 12.4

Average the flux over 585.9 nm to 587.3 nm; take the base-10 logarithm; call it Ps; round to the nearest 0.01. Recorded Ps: 1.13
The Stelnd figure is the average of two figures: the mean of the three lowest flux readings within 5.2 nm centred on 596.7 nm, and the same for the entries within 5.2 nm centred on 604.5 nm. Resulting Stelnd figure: 12.3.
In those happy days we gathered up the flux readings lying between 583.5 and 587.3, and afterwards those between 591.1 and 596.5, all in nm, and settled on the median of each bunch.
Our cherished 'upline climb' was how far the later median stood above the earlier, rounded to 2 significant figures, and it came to -0.63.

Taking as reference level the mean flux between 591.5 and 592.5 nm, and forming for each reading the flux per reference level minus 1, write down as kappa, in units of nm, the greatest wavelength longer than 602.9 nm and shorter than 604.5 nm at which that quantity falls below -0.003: 604.40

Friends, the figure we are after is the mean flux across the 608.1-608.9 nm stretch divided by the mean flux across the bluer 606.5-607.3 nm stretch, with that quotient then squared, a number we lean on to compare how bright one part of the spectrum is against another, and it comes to 0.89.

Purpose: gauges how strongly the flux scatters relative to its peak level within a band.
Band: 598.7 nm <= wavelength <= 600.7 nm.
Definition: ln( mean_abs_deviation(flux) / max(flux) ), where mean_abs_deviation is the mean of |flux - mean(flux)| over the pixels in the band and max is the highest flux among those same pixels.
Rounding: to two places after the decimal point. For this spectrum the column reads -3.28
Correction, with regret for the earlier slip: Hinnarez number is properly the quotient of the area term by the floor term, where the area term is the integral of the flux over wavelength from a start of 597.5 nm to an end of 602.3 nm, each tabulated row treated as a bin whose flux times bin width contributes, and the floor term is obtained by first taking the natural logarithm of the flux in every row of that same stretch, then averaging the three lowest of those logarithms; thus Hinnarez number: 25.4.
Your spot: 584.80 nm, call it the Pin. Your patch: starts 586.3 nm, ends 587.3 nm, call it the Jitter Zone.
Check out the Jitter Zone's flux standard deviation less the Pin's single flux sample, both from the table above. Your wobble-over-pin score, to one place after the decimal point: -13.4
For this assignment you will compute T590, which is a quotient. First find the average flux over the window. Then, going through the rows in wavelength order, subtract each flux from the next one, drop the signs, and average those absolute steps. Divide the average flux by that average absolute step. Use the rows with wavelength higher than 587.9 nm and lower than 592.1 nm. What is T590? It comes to 19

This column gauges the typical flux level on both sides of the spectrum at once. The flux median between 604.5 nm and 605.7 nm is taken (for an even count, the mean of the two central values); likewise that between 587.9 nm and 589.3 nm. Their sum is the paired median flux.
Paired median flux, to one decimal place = 26.1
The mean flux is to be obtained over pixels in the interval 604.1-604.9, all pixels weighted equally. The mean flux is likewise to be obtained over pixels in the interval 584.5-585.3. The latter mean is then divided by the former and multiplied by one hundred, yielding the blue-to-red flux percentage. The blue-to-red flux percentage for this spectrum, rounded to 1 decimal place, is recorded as 107.3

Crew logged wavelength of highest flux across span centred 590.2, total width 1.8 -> 590.20 nm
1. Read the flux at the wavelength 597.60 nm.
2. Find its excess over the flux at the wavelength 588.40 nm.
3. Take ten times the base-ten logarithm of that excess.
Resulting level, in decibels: -1.2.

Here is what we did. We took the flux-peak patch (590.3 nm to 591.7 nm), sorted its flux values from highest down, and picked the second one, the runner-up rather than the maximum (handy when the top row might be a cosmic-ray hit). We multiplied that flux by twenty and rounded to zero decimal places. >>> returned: 268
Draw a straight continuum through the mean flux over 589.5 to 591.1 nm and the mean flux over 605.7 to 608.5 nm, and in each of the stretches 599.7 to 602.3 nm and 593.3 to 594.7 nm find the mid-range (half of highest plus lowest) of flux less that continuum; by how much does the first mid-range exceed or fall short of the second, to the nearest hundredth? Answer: -0.18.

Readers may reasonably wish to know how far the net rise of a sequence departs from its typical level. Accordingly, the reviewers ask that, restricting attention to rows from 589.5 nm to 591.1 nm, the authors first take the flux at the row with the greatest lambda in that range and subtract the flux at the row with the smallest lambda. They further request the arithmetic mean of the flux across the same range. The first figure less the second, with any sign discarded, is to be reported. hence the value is 13.2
